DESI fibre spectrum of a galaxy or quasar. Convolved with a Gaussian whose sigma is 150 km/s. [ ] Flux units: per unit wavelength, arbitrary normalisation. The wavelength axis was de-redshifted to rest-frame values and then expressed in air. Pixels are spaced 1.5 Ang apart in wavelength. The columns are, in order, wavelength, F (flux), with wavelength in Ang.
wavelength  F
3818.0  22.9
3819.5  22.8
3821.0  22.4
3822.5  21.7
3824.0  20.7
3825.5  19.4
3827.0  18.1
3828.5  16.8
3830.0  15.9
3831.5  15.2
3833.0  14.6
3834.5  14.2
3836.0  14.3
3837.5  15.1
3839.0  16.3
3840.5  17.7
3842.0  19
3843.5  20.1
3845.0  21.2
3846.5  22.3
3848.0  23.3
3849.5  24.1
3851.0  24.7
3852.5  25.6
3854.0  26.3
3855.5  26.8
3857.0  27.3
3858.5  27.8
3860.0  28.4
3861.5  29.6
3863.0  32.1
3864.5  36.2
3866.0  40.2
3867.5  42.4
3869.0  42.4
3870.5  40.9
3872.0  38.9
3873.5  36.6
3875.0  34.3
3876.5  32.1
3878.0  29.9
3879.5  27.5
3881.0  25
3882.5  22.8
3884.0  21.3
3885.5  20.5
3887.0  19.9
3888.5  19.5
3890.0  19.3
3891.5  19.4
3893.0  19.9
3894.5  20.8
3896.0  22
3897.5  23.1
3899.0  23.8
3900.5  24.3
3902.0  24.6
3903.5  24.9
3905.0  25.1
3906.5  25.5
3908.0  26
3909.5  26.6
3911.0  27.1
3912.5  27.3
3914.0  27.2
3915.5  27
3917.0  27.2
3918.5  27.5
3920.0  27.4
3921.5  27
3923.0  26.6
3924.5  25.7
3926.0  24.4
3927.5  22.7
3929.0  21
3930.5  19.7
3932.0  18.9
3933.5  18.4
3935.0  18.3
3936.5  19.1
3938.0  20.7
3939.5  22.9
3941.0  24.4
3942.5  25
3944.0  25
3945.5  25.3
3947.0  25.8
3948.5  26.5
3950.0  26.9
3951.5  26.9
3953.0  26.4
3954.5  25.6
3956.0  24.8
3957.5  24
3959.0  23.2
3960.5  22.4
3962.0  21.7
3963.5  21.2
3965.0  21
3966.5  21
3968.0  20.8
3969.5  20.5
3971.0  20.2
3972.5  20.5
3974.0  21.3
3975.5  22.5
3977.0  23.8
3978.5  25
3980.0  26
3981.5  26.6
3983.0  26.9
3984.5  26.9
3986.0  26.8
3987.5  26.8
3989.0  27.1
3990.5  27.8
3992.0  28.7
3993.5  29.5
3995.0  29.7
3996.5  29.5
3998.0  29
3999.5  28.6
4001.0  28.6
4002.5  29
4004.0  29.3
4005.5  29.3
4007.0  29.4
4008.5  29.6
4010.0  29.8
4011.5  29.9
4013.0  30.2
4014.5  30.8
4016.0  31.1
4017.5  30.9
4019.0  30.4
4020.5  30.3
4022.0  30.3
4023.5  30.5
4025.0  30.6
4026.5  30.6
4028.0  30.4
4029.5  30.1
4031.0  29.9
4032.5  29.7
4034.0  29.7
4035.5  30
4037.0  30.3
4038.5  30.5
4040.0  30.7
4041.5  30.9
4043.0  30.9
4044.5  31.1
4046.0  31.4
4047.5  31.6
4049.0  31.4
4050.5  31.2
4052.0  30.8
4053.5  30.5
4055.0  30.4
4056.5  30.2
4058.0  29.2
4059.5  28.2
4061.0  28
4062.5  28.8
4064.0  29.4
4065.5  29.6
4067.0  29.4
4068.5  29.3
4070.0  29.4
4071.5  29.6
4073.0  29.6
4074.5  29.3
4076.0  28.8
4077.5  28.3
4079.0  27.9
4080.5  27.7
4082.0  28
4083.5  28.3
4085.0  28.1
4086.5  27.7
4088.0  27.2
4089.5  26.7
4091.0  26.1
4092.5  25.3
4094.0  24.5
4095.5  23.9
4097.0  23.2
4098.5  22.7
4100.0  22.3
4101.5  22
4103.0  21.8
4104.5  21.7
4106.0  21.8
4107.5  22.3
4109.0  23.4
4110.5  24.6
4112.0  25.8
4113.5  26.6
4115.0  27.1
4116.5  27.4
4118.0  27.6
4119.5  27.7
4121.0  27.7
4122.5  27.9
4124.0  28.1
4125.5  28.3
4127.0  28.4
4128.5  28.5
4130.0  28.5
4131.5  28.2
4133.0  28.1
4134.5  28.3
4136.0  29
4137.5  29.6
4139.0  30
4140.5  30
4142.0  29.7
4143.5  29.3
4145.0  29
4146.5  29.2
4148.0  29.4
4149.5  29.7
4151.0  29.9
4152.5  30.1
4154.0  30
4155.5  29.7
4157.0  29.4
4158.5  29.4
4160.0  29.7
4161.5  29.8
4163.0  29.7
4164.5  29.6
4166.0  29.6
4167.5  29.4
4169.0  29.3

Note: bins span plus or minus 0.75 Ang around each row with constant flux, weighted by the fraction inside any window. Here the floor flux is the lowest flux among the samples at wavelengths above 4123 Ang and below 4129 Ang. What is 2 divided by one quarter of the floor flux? 0.28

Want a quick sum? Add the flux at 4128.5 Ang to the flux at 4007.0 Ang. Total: 58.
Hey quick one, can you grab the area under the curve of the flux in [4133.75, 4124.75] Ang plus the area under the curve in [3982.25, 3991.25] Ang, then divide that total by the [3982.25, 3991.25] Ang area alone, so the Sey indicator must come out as 2.0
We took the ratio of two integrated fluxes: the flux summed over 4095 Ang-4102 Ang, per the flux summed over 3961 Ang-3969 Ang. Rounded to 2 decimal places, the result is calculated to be 1.08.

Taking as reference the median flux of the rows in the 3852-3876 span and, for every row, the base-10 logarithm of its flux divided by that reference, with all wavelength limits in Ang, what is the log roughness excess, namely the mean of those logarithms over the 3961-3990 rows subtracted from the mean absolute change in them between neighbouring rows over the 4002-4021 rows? 0.156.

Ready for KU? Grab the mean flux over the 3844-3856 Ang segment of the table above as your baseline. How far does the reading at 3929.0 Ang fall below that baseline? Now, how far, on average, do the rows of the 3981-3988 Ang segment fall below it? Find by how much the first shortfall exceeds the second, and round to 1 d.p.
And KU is 5.8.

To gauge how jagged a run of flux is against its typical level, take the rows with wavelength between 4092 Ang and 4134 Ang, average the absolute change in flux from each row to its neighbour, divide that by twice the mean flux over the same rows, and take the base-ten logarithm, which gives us -2.11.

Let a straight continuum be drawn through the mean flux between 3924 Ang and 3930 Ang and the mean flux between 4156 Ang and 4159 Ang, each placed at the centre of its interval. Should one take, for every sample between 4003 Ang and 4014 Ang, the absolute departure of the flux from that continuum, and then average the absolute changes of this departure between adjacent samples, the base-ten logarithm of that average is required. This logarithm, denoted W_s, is -0.9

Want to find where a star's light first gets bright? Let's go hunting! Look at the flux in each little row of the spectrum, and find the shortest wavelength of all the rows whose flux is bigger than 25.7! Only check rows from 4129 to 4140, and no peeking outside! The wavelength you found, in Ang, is 4130.0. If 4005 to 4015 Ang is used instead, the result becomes 4005.5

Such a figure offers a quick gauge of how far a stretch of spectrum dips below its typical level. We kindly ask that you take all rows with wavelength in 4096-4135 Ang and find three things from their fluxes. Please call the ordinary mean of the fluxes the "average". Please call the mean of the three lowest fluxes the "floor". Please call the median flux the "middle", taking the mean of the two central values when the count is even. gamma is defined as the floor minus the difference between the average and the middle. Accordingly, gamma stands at 23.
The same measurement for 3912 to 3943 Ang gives 19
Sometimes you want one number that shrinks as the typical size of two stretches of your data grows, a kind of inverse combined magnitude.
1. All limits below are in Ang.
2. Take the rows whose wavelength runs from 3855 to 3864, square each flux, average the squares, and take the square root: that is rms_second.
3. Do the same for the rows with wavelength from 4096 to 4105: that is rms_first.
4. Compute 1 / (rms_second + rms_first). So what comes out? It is 0.0196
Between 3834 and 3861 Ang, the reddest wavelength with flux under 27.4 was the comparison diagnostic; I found 3857.0 Ang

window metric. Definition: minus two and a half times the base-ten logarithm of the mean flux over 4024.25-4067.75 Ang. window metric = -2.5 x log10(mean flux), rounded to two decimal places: -3.70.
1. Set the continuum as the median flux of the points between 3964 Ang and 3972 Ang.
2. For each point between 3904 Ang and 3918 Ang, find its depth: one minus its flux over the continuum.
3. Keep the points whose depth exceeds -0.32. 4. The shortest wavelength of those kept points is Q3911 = 3905.0 Ang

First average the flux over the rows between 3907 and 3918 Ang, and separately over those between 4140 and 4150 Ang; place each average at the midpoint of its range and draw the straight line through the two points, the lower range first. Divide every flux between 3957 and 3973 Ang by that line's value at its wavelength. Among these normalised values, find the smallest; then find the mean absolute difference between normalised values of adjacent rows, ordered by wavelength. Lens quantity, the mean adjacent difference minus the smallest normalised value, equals -0.718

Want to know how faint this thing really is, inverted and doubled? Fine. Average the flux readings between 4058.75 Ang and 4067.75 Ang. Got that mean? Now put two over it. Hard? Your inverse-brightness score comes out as 0.069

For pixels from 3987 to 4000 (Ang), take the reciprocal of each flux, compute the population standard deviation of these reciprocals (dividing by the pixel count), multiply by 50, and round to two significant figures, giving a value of 0.063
